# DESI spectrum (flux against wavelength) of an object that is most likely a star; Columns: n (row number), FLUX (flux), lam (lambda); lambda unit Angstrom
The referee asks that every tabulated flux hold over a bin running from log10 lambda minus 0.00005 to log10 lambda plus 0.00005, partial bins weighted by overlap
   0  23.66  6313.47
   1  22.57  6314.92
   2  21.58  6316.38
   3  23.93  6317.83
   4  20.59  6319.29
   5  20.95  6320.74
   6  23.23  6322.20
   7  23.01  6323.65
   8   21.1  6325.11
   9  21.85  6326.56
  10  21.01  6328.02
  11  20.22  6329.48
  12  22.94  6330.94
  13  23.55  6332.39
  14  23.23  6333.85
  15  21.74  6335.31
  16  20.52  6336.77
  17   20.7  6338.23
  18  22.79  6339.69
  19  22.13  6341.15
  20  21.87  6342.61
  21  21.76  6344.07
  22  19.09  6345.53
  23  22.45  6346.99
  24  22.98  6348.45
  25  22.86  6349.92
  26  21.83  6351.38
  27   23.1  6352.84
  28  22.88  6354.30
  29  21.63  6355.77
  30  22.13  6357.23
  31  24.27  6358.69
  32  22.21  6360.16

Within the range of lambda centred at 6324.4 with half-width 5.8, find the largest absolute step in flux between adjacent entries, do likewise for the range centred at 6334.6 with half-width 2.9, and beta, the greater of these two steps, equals 2.3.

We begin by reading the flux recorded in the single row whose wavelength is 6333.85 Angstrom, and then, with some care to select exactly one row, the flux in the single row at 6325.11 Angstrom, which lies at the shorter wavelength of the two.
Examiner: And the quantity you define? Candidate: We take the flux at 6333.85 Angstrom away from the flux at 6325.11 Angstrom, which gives -2.1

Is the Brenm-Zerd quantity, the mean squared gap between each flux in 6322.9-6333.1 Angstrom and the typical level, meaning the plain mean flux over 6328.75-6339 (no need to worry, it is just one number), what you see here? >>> 1.3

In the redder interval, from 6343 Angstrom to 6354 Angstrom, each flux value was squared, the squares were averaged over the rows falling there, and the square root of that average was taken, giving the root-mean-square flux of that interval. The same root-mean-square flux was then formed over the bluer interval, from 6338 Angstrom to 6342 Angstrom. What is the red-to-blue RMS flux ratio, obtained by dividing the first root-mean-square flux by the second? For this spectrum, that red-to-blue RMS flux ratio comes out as 1.007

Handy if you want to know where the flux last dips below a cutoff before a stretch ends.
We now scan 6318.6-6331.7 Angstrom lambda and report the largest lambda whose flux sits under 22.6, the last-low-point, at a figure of 6329.48 Angstrom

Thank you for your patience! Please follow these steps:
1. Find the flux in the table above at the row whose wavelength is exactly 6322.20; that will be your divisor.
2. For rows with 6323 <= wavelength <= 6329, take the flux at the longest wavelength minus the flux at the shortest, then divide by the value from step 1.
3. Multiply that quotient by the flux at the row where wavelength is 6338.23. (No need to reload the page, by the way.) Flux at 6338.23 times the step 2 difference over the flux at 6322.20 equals -1.8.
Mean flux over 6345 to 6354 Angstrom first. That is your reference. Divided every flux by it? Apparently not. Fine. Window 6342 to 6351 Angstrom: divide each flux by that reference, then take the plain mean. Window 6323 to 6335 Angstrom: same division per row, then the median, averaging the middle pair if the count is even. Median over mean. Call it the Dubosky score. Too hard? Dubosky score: 1.03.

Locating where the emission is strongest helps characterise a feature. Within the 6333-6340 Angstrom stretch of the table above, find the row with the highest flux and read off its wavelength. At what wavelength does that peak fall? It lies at 6333.85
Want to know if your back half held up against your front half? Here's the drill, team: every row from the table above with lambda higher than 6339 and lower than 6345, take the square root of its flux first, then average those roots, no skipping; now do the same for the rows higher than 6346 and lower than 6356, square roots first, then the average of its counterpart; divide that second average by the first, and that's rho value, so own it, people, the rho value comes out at 1.01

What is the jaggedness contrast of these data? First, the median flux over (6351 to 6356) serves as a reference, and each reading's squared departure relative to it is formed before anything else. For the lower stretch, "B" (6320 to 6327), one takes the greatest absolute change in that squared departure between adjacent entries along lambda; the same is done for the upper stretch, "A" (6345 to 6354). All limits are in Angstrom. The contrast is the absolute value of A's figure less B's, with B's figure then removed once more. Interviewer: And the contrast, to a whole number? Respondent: 8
